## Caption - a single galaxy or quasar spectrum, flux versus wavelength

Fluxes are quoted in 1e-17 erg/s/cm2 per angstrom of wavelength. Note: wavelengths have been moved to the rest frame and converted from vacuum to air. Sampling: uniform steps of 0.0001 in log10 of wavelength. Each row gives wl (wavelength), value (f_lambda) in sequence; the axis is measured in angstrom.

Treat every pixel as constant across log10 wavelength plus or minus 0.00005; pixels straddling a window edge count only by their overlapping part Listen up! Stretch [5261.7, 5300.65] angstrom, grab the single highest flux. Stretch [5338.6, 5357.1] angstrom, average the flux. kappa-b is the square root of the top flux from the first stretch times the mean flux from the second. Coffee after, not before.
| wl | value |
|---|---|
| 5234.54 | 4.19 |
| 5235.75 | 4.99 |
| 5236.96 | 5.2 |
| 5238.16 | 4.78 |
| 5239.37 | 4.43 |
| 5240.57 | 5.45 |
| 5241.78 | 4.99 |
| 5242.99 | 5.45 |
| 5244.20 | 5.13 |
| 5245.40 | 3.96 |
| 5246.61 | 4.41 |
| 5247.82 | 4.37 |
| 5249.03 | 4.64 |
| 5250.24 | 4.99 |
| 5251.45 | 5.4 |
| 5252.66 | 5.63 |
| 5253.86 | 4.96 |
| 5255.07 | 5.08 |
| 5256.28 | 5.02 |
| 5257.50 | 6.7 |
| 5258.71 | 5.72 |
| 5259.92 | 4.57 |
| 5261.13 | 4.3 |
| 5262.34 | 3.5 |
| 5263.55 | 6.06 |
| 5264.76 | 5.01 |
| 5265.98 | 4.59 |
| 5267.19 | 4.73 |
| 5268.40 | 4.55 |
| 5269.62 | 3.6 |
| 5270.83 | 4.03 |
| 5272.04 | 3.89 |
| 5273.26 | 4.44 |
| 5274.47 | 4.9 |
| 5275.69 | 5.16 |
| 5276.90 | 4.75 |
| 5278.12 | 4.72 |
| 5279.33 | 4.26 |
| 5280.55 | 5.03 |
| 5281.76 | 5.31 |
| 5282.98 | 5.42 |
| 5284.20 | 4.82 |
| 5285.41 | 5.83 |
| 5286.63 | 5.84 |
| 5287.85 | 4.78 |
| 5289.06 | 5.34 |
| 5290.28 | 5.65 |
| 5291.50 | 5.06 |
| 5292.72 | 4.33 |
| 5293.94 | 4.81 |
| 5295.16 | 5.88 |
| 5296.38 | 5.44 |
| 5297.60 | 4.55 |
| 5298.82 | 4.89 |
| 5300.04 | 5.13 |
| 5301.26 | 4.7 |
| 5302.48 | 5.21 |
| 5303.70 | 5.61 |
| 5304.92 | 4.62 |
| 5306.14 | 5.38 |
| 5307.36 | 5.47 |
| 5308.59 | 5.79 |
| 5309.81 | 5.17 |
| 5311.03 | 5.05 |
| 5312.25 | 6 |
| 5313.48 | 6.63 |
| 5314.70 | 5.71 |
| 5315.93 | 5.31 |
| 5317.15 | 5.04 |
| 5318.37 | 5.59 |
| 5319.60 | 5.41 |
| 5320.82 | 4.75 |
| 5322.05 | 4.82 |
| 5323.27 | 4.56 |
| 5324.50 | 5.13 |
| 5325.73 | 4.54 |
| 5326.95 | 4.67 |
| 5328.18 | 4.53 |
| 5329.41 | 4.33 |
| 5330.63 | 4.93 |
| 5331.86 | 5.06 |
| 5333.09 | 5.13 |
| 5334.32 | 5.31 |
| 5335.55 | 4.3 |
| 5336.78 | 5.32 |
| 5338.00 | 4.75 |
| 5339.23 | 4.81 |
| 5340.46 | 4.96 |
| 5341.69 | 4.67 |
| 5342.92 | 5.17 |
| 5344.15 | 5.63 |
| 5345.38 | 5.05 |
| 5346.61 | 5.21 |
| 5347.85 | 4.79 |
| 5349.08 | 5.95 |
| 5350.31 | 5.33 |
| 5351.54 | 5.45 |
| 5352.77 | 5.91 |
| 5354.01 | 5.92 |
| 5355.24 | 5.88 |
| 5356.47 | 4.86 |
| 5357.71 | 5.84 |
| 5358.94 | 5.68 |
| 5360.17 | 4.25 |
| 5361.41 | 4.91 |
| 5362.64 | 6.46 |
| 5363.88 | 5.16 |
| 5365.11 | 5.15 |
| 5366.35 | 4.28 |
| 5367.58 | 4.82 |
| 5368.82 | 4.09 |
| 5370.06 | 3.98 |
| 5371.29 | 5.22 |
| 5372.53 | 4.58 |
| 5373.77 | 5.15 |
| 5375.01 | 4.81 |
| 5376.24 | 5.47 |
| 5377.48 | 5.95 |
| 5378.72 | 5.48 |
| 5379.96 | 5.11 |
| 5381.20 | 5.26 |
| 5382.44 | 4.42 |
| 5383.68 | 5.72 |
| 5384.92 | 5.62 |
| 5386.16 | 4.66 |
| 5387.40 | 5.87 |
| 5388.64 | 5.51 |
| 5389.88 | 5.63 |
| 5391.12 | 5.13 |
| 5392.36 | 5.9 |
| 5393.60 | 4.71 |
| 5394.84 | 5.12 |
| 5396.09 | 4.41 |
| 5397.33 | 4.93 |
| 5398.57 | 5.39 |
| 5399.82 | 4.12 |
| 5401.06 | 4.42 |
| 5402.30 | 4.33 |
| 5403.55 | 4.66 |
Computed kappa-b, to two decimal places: 5.67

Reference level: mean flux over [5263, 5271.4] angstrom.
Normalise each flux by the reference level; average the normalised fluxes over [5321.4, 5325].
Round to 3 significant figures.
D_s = 1.04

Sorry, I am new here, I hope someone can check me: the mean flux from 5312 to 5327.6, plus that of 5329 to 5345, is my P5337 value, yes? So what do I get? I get 10.2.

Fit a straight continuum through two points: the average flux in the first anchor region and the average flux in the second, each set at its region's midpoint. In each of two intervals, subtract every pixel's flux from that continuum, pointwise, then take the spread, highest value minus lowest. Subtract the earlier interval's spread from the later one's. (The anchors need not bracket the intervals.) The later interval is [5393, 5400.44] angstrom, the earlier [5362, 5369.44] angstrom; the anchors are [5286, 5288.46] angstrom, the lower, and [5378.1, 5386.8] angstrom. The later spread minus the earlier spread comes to -1.1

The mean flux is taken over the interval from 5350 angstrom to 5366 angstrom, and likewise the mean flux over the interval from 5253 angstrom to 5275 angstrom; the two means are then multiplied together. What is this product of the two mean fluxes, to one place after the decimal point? 25.9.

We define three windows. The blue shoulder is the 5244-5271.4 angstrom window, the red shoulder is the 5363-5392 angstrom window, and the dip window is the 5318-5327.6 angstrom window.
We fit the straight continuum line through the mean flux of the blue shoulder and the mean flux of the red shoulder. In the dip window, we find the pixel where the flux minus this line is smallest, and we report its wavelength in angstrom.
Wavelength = 5325.73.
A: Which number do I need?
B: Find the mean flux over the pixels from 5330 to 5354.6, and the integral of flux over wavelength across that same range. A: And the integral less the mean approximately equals 122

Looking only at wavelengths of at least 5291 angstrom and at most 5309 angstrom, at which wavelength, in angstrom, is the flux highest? 5295.16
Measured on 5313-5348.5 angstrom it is 5313.48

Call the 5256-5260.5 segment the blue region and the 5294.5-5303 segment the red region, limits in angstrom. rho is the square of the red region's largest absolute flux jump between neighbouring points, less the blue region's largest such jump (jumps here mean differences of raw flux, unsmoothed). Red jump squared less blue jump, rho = -0.9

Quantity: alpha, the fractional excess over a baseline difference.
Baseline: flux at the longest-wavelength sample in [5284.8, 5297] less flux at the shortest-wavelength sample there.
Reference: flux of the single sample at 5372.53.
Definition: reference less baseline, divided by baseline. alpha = -13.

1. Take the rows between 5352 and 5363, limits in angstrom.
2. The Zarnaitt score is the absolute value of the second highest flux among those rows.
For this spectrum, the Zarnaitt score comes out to 5.92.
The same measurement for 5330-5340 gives 5.31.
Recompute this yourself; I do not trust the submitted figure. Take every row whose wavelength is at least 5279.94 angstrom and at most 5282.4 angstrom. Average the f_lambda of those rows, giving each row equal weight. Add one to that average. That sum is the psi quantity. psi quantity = 6.17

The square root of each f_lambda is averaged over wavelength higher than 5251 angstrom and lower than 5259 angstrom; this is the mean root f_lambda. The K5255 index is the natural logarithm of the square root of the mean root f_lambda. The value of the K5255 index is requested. 0.43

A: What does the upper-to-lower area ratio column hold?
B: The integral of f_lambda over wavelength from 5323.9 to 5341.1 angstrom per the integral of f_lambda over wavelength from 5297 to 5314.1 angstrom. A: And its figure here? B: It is 0.92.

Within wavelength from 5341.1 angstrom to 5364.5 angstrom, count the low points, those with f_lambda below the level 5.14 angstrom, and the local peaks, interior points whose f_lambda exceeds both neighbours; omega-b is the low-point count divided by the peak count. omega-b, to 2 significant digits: 1.0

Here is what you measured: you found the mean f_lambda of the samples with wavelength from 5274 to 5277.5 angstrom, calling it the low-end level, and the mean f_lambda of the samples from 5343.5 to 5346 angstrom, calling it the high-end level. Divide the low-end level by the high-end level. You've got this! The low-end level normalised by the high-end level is 0.924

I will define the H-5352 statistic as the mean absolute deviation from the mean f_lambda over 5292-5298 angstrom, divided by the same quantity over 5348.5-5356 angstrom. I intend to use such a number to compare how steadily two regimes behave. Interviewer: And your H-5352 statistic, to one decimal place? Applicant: 2.3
